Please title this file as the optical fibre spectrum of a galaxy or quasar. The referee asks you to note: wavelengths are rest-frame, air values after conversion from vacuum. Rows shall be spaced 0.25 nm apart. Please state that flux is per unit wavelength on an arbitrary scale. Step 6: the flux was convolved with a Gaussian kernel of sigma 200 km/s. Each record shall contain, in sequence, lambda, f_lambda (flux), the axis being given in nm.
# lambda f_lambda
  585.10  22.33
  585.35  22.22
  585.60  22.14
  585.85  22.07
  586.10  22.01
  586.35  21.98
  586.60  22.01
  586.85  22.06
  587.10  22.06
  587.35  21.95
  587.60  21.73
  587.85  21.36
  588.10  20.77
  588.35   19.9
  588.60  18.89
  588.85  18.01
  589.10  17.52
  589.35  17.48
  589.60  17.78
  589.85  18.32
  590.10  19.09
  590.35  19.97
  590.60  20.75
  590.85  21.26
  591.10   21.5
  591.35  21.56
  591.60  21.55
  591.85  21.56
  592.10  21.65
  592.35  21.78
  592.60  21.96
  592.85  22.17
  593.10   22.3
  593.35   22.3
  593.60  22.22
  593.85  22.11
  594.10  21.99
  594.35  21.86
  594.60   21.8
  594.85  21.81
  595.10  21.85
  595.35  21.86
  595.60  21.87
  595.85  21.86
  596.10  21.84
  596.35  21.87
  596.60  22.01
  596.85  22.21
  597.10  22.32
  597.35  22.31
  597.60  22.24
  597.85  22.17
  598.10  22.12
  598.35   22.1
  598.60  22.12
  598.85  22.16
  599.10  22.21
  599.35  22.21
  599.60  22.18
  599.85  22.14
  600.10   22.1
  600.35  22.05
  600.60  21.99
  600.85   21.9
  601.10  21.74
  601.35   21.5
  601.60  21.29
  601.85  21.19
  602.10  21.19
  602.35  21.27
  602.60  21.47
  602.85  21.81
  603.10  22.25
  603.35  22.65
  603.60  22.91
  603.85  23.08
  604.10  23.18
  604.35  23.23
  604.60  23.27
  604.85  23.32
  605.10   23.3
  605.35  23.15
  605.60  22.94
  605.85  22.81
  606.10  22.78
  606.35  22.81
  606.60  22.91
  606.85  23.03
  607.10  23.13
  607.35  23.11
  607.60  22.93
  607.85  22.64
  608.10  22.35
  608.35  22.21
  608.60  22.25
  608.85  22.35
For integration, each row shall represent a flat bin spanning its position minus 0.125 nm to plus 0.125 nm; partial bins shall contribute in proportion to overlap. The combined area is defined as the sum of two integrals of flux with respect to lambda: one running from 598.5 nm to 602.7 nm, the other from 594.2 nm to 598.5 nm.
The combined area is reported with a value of 186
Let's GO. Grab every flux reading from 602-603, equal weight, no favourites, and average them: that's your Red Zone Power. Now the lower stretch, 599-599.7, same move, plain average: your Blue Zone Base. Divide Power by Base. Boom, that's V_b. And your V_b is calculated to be 0.97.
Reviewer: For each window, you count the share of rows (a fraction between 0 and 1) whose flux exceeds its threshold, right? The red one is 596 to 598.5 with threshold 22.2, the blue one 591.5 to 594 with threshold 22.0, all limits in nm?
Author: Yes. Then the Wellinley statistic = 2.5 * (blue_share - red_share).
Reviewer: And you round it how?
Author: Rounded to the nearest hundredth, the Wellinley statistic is 0.25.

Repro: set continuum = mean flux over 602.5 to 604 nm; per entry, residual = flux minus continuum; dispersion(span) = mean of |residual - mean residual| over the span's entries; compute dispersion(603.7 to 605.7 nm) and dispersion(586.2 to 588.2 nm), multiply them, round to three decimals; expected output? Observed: 0.033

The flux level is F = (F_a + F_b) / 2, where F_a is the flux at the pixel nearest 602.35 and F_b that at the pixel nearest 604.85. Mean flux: 22.3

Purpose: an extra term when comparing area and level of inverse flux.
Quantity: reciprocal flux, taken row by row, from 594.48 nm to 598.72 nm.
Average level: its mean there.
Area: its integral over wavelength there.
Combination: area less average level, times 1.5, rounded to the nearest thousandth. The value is 0.221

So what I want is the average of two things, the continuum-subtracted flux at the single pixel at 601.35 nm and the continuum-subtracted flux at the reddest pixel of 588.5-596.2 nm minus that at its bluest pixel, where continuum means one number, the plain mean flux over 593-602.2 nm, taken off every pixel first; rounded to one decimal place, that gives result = 1.2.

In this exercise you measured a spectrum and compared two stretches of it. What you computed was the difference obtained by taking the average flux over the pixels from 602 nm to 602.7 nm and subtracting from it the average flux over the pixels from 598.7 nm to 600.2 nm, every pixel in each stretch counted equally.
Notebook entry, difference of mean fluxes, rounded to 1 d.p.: -0.9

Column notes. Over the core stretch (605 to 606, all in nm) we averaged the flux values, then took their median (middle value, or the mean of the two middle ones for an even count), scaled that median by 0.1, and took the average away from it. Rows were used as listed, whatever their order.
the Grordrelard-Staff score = -20.7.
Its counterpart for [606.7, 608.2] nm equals -20.6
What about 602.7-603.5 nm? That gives -20.0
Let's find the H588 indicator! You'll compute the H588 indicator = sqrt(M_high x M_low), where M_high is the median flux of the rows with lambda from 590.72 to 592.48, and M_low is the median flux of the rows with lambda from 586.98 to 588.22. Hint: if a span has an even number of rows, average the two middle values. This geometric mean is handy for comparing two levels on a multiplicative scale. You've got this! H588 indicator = 21.6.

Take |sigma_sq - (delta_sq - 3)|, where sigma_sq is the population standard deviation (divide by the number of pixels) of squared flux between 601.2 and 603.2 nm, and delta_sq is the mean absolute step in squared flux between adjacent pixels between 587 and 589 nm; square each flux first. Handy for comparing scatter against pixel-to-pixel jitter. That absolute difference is 5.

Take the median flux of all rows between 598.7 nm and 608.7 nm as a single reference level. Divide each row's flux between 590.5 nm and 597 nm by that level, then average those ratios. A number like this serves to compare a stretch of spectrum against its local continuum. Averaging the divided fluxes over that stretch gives 0.979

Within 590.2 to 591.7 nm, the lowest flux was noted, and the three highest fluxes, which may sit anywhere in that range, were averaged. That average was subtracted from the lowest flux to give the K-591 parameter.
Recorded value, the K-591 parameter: -1.57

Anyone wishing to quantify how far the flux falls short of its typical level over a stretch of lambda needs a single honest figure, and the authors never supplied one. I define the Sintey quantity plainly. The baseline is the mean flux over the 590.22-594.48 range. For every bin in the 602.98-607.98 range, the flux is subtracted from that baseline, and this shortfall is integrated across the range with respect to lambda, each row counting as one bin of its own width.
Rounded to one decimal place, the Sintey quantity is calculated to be -6.5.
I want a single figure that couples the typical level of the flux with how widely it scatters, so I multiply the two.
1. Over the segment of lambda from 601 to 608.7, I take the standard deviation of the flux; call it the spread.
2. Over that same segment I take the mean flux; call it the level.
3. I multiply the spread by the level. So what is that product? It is 16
